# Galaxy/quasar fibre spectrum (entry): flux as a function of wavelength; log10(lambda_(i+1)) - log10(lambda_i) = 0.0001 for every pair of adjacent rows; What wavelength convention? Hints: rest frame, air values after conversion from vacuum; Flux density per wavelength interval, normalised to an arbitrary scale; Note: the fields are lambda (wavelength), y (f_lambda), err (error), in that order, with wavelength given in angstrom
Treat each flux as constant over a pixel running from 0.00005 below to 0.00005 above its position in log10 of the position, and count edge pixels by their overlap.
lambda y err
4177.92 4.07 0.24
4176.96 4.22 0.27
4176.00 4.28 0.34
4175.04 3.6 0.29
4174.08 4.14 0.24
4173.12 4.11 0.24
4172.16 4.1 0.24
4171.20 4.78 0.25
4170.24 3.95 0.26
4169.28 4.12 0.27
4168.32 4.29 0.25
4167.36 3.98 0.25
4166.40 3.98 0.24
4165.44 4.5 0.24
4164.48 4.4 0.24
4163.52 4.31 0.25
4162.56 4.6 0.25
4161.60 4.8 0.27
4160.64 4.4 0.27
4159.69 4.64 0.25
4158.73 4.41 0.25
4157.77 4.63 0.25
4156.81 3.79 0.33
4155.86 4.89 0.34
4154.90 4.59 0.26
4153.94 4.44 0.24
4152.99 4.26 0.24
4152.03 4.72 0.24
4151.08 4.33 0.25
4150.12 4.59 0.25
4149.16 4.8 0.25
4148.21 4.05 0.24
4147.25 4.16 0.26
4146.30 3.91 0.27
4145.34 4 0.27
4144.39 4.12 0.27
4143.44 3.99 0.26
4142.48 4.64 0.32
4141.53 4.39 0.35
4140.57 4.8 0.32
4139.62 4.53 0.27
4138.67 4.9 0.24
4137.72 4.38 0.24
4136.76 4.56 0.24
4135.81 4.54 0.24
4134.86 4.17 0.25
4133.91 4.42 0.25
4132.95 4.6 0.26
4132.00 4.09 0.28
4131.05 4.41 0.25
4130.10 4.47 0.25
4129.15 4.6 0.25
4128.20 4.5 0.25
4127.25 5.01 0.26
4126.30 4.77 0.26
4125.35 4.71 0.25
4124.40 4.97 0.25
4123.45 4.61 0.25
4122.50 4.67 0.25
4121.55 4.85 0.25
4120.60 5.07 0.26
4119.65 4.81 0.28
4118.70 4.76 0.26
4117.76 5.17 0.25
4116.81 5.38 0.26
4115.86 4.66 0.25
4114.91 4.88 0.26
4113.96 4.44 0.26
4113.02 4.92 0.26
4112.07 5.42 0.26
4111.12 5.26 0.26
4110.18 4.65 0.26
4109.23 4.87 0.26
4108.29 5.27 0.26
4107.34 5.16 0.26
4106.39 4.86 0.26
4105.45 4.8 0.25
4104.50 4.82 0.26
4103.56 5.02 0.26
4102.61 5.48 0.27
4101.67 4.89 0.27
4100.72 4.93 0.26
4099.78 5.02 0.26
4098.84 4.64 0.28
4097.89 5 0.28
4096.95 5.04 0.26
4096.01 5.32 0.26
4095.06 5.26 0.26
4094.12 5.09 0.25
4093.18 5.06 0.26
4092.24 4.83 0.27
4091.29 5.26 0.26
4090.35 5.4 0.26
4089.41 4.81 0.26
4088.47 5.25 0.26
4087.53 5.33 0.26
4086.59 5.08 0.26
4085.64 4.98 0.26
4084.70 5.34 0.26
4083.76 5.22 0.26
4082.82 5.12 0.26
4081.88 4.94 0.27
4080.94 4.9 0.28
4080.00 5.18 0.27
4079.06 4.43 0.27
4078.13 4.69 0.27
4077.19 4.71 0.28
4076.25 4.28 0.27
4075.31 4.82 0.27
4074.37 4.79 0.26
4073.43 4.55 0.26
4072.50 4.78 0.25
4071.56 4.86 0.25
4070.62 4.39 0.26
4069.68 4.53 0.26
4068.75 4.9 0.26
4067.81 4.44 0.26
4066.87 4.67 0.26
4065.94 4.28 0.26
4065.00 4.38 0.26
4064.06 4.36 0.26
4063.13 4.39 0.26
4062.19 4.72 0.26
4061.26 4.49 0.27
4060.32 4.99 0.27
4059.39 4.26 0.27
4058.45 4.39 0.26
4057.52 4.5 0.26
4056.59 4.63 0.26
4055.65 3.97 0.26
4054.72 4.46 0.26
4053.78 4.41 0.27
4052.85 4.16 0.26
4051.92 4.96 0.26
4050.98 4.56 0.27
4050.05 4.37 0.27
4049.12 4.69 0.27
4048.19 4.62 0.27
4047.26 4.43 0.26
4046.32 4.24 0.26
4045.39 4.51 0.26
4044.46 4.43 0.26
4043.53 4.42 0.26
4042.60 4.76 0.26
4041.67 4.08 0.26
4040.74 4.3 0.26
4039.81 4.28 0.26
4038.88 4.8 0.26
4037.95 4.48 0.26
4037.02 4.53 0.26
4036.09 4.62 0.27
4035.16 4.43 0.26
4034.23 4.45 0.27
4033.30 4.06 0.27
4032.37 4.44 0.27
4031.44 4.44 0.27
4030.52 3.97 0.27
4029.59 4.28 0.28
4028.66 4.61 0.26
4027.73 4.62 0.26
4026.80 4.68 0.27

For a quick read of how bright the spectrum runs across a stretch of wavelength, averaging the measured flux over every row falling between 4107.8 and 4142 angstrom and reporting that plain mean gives 4.74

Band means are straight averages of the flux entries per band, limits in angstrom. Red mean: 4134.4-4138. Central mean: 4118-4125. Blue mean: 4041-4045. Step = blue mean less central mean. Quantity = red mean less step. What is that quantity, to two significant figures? 4.8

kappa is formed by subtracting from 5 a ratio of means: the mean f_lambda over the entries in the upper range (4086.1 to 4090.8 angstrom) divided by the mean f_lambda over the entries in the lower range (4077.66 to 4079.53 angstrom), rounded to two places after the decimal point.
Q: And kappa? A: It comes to 3.87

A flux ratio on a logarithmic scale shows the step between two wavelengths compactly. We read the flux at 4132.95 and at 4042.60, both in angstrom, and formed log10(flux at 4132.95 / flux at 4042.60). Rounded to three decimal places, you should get -0.015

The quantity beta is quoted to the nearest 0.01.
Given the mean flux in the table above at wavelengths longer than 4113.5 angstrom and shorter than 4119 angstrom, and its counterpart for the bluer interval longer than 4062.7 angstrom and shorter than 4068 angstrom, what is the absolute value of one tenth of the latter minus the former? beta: 4.44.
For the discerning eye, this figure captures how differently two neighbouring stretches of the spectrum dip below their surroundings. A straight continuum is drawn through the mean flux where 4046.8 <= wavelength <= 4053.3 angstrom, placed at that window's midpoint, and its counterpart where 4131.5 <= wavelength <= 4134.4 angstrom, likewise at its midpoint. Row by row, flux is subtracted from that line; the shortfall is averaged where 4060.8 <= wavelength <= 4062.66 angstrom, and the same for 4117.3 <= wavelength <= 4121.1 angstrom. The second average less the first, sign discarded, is 0.47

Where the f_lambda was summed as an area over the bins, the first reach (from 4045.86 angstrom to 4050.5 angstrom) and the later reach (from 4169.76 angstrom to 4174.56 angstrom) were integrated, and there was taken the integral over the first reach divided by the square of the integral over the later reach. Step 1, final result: 0.051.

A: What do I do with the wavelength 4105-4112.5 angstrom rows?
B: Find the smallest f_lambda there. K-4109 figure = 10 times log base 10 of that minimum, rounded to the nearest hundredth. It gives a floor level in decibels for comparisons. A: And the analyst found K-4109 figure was 6.67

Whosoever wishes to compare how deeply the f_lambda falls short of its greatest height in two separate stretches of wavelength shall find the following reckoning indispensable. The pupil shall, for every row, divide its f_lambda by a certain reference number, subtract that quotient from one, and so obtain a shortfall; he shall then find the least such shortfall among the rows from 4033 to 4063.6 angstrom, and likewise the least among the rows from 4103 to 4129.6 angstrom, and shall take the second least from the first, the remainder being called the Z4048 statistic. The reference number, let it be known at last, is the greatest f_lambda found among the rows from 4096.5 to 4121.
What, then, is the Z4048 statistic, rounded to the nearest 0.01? 0.08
